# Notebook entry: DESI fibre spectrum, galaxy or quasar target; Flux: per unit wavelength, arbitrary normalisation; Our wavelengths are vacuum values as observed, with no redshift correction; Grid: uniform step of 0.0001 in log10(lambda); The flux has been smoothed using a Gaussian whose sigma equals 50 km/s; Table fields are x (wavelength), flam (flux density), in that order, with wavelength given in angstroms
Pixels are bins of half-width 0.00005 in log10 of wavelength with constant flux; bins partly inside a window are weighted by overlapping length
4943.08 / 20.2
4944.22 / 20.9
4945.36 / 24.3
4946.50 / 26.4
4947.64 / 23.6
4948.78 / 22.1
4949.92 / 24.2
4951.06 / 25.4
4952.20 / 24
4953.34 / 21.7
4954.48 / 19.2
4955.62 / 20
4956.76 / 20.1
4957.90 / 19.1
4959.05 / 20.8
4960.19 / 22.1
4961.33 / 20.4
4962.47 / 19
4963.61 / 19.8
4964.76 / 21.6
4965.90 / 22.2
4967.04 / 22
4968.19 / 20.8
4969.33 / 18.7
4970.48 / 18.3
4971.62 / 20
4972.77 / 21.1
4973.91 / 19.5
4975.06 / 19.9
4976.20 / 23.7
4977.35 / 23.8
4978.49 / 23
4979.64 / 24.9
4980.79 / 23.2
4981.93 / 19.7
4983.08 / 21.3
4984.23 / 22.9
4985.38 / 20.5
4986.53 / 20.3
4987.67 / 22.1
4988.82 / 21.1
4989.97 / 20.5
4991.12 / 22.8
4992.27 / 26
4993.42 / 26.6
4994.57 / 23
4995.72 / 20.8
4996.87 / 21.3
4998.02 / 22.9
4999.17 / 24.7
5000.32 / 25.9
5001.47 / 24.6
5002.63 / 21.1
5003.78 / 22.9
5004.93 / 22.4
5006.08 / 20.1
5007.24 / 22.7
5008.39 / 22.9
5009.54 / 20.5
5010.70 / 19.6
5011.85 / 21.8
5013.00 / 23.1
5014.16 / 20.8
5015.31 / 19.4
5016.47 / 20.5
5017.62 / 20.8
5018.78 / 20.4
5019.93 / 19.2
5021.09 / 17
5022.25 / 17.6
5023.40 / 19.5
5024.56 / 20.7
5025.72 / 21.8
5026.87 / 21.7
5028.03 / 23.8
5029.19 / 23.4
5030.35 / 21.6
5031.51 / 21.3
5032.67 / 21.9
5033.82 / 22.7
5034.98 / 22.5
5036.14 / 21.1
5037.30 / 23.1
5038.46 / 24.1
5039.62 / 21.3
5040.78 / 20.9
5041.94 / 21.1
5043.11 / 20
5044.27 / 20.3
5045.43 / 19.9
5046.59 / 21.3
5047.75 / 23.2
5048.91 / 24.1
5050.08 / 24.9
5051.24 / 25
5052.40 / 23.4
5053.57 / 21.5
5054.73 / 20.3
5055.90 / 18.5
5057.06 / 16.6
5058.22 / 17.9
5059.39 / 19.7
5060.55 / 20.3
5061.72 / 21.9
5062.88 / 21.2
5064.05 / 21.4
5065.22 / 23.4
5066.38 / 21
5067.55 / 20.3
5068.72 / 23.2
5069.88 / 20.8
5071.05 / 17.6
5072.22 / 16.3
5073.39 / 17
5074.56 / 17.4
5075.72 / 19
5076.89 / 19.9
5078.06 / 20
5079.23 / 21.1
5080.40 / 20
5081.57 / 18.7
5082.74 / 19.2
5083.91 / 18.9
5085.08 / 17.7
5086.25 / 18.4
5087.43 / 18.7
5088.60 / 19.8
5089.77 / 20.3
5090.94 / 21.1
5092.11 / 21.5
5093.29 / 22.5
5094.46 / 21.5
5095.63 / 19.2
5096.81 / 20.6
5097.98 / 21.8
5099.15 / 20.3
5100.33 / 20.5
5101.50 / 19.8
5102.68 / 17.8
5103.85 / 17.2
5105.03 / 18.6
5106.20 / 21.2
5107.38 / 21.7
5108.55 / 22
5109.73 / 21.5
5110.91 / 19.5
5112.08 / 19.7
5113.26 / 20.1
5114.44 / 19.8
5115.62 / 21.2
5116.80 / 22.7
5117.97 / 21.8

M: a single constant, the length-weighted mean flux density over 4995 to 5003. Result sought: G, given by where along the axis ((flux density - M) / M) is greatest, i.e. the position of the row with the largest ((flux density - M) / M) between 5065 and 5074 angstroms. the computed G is 5065.22 angstroms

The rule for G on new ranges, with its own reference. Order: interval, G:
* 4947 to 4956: 4951.06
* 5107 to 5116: 5108.55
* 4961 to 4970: 4965.90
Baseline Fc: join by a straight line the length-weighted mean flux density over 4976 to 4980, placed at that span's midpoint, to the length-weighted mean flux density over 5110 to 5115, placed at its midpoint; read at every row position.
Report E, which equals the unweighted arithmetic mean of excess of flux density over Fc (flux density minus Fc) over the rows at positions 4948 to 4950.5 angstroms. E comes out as -1.5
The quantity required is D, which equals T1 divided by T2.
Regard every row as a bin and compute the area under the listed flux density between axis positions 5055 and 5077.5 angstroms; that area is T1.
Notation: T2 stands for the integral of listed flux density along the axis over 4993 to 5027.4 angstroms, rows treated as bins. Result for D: 0.6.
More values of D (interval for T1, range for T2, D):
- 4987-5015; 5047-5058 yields 2.6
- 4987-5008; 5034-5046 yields 1.9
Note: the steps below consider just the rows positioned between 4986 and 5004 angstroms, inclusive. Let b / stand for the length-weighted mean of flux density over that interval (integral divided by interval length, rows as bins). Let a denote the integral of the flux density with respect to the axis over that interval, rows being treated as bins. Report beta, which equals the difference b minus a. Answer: -390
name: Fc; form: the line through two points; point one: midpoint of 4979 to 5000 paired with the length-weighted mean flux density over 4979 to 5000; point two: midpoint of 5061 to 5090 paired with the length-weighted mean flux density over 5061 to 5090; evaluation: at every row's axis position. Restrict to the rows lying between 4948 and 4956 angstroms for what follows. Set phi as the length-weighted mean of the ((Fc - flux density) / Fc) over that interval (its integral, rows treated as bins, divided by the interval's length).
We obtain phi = 0.05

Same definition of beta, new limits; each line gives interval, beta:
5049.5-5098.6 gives -973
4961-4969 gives -145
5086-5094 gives -143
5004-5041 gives -766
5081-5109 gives -539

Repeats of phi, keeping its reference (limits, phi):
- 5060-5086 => 0.00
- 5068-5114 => -0.03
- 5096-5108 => -0.06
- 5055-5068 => 0.00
